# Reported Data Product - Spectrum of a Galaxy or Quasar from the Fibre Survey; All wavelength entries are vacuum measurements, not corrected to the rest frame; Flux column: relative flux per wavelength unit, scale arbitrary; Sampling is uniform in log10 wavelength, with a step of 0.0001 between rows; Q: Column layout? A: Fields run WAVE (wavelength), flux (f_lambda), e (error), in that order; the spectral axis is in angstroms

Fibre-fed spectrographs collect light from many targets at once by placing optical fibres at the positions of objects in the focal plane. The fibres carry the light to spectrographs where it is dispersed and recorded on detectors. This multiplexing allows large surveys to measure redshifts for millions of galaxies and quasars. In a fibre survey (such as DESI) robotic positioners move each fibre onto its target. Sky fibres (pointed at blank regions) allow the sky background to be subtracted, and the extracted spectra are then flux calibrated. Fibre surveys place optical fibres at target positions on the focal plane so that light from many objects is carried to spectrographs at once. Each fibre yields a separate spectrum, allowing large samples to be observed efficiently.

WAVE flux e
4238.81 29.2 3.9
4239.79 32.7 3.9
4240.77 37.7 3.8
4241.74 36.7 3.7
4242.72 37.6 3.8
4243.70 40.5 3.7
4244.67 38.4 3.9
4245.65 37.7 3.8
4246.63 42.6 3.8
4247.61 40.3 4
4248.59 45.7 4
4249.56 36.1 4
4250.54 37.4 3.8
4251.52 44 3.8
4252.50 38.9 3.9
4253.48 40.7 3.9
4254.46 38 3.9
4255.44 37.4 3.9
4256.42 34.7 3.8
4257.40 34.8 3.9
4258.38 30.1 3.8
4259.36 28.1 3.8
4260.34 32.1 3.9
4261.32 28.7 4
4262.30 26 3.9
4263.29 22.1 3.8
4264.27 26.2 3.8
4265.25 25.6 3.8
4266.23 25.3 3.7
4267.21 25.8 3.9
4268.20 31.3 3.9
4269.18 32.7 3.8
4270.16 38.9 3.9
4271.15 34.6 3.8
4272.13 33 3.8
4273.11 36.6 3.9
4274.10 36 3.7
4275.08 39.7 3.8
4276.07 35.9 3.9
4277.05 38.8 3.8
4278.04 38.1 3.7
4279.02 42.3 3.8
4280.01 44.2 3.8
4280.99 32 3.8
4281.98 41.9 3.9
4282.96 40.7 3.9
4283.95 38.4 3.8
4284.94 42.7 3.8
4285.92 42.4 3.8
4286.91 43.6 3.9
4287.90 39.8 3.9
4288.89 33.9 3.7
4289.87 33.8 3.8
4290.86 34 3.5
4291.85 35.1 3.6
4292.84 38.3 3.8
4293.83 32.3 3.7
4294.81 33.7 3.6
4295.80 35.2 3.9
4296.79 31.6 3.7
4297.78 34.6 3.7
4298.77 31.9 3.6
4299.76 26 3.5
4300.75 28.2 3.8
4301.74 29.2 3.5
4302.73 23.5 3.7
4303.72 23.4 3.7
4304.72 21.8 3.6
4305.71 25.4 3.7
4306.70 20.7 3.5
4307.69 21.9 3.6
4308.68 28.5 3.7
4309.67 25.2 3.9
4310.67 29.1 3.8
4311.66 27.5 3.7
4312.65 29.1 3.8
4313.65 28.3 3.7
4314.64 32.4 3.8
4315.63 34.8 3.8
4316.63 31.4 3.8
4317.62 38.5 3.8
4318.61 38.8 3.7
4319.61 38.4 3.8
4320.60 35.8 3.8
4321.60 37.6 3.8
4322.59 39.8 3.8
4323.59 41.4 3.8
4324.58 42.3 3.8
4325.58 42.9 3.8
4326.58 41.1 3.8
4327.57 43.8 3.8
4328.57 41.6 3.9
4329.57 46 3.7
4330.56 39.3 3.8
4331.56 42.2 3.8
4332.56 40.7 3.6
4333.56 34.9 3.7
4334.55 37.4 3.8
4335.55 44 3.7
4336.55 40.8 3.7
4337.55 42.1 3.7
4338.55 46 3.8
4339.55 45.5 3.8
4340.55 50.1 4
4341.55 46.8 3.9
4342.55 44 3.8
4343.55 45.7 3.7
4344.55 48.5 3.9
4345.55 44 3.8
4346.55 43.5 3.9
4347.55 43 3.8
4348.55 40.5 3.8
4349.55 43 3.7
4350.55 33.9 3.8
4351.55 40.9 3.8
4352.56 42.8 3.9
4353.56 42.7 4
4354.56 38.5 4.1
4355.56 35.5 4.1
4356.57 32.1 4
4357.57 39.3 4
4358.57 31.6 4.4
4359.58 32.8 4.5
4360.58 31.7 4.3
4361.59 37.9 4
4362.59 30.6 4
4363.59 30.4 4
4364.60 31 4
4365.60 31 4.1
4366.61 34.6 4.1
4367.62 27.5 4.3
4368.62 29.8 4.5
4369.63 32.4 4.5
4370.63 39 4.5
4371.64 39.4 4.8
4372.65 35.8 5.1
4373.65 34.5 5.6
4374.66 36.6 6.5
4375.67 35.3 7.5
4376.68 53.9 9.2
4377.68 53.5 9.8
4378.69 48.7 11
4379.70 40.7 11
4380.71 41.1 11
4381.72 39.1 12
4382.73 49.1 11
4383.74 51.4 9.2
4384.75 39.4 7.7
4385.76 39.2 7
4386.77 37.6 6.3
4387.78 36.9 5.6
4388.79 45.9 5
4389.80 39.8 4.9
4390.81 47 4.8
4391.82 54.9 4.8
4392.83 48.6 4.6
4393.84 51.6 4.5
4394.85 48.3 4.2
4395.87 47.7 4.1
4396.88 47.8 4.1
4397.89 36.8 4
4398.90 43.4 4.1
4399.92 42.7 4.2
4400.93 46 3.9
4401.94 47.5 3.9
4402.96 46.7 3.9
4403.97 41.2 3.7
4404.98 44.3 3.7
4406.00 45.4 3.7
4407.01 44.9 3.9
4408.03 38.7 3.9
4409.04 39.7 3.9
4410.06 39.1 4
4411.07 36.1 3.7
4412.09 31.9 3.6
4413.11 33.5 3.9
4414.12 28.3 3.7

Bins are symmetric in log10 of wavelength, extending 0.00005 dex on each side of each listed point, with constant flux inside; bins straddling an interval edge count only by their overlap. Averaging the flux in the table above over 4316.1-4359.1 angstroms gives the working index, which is 40.9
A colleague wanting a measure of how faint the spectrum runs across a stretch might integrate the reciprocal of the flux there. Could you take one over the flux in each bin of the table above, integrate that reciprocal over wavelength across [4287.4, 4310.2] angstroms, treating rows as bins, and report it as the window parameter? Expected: 0.79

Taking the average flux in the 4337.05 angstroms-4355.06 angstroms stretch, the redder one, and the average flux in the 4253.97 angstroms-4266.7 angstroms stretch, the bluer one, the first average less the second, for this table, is 13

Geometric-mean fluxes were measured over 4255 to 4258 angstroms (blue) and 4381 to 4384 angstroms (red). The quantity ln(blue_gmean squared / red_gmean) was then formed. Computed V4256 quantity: 3.31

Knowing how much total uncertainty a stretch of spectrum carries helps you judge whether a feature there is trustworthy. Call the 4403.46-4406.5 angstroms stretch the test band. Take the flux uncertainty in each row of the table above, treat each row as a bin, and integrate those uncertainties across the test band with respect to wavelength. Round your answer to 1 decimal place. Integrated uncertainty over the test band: 11.3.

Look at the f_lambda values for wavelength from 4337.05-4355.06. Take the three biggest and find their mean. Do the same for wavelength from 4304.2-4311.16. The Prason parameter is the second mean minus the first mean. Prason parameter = -21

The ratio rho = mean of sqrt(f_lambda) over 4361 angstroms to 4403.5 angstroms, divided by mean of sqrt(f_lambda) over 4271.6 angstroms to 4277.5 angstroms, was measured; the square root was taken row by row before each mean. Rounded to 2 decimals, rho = 1.06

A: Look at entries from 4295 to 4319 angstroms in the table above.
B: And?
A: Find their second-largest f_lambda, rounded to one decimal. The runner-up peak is 38.5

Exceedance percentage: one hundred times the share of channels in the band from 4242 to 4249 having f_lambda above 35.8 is 100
